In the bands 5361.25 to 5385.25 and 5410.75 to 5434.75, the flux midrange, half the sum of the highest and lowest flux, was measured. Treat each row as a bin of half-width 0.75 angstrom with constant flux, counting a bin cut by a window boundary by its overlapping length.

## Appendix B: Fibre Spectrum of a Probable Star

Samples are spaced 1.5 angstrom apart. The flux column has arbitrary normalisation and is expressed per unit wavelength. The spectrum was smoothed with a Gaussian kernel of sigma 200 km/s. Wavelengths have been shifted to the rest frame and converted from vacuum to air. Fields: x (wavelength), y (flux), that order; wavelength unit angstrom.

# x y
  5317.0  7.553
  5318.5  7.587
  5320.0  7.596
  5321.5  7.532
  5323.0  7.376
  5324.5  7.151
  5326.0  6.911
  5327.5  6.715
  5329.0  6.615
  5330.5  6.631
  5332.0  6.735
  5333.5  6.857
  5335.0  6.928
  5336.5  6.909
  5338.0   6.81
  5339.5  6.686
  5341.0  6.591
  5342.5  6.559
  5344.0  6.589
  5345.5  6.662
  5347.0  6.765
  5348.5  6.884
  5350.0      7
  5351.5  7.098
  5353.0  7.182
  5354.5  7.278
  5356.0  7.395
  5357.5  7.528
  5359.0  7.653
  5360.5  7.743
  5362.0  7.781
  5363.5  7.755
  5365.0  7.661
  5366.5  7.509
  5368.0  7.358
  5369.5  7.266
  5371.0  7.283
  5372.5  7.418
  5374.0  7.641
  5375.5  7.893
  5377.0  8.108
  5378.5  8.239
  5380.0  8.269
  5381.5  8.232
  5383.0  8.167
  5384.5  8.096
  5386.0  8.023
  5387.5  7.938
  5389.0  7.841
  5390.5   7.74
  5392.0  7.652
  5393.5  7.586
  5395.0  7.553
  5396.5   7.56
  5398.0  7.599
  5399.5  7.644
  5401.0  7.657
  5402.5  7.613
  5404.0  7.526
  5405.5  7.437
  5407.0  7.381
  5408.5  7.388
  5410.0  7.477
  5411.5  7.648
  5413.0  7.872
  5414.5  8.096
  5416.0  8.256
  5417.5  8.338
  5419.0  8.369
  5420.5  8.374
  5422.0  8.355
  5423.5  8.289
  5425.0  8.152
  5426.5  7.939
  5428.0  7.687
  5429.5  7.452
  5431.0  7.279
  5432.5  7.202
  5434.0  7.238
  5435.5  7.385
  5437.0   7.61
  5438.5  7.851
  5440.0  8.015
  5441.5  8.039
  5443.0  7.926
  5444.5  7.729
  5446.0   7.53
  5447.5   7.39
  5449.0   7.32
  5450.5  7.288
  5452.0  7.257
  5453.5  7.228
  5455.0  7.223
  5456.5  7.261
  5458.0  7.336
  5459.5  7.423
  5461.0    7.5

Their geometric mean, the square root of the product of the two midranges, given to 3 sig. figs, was 7.78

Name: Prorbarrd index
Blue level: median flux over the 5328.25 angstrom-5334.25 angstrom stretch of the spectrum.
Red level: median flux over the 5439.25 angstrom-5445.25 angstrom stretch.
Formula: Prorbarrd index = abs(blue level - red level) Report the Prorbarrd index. 1.3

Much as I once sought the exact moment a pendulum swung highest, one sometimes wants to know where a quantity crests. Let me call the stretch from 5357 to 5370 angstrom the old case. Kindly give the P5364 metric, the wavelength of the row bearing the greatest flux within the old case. 5362.0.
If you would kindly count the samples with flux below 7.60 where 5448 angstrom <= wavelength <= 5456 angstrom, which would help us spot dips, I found 5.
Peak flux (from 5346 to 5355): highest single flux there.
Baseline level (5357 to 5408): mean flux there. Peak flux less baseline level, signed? -0.44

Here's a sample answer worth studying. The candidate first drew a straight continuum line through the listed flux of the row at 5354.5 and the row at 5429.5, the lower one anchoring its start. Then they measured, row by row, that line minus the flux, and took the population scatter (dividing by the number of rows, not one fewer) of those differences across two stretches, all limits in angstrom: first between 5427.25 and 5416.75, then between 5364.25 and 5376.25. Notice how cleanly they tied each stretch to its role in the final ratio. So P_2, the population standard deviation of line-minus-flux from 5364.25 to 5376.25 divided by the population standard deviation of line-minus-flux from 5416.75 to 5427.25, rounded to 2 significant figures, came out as 1.3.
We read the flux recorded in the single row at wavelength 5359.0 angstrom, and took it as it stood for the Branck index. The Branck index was 7.653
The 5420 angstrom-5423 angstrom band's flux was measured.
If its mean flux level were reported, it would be 8.36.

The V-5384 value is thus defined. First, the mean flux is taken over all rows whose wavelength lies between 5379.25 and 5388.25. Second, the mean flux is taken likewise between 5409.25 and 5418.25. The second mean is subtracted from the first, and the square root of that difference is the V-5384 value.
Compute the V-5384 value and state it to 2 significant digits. 0.42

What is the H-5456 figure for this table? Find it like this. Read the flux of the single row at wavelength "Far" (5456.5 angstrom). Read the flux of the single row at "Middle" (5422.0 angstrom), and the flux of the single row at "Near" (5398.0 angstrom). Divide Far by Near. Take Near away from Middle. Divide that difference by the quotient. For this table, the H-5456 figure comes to 0.79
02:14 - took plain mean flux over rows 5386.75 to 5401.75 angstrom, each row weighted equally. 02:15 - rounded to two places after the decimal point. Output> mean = 7.68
